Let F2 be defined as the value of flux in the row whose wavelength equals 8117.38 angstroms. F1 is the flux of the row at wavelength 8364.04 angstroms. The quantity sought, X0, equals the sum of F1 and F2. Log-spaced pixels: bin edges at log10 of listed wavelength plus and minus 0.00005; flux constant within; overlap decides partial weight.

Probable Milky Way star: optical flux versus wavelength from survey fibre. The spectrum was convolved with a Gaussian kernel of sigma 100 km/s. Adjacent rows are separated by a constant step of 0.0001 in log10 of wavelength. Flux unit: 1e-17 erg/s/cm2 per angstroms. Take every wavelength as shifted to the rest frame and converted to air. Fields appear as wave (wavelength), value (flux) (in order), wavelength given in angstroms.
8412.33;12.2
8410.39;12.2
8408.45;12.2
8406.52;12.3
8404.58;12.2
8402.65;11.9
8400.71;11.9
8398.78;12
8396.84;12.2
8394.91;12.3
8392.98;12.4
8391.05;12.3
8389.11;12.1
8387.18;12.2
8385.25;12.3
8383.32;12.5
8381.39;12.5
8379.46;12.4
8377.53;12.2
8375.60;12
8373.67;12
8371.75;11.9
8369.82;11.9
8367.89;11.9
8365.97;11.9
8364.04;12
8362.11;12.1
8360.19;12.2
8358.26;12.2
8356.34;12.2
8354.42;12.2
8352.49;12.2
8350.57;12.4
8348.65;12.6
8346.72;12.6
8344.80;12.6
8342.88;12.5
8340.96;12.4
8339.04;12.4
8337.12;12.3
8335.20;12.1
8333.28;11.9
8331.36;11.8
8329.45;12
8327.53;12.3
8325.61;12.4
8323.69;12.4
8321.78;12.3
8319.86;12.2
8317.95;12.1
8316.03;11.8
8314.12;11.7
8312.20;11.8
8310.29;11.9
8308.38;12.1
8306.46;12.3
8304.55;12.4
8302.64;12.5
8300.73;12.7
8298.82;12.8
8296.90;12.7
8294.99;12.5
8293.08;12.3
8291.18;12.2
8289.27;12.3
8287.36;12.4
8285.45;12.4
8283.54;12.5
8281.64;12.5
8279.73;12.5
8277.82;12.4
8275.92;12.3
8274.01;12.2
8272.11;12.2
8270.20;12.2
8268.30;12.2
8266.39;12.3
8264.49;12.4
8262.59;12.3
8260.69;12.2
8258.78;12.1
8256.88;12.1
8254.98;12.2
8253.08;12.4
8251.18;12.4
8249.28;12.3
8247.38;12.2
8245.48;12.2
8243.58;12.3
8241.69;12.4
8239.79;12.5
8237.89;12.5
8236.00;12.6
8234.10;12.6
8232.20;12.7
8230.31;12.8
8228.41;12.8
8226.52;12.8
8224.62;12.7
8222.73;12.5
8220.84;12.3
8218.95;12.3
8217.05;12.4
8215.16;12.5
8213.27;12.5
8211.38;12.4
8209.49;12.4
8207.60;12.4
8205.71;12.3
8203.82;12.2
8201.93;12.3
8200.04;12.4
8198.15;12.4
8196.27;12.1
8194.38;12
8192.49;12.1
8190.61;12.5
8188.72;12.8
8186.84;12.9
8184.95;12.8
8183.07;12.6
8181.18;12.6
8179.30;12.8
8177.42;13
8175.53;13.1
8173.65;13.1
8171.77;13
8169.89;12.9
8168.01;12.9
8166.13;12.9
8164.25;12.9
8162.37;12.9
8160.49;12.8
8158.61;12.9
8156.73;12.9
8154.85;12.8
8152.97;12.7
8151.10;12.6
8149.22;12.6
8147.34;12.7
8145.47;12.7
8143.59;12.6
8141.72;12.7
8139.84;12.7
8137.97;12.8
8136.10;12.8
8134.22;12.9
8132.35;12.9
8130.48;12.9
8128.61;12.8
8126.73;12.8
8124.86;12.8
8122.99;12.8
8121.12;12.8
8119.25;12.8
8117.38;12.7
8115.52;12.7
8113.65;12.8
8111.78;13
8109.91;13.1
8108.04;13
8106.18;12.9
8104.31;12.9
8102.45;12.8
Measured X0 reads 24.7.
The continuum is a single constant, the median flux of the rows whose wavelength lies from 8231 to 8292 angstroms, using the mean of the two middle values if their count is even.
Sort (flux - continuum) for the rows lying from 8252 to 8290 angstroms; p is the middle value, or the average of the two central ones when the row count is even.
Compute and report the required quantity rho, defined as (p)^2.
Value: 0.00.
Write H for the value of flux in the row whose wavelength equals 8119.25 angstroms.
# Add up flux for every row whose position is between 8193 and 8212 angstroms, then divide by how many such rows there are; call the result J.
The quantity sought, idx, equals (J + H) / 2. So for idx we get 12.5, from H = 12.8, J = 12.3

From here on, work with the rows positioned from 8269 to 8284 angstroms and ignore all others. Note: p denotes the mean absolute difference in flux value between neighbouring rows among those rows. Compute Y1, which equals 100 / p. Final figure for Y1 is 2333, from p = 0.043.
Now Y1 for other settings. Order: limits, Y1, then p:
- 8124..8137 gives 3000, 0.033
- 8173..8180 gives 1000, 0.100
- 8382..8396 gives 750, 0.133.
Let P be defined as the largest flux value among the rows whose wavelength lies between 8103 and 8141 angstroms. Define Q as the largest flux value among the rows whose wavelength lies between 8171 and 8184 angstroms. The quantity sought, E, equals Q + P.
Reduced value 26.2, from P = 13.1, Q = 13.1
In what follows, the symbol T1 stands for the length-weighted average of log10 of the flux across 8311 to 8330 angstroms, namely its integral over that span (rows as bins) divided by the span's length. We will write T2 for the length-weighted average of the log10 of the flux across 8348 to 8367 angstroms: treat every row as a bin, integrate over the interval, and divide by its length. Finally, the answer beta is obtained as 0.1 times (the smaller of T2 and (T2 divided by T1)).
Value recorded 0.1004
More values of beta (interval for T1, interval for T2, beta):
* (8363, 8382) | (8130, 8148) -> 0.1023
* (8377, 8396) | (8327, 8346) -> 0.0997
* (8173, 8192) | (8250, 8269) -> 0.0983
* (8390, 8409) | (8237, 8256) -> 0.1006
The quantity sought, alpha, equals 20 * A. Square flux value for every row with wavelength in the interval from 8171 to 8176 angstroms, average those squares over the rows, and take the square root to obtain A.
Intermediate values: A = 13.1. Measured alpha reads 261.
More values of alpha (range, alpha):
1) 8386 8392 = 244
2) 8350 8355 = 245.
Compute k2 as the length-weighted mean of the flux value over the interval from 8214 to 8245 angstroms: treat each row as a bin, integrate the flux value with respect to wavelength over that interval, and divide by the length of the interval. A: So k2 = 12.5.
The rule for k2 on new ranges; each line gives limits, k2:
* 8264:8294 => 12.3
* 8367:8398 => 12.2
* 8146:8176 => 12.9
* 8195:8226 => 12.4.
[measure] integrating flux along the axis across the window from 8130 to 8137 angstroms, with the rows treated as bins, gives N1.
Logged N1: 90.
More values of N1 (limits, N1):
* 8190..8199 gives 110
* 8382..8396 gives 172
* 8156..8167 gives 142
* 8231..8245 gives 175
